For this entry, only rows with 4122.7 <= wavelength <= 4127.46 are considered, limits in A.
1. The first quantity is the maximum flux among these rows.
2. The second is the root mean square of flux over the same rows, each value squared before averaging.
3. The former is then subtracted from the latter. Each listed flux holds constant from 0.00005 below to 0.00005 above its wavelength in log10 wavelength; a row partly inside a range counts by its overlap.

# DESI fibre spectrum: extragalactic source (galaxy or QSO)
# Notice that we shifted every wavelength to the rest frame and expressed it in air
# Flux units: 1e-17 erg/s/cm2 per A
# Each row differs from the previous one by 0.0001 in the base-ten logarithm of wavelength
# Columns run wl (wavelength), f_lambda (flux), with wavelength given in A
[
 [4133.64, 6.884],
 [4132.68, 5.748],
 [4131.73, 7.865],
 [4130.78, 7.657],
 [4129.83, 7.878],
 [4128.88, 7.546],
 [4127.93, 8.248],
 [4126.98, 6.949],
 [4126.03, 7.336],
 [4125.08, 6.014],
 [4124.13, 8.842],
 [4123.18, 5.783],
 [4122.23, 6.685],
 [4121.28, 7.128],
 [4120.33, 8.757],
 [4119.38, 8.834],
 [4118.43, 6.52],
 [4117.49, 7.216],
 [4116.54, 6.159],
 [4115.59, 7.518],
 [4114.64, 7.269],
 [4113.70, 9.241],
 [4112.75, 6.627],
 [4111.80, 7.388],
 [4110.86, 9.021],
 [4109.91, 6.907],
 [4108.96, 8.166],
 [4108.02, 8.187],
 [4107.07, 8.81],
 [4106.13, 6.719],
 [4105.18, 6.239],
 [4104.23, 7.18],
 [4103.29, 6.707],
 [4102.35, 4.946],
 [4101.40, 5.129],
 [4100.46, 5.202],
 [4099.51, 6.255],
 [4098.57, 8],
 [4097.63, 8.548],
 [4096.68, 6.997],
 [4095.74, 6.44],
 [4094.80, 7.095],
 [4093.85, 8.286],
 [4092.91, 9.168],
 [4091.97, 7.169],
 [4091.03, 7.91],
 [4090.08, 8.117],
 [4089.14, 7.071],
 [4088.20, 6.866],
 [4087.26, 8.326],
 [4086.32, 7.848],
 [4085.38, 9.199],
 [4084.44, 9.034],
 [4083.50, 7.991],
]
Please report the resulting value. -1.8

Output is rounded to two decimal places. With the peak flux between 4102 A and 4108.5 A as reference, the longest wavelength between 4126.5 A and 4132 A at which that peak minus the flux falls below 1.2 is 4131.73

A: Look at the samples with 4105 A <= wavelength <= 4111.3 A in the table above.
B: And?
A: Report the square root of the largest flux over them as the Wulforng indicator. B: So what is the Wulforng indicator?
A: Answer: 3.00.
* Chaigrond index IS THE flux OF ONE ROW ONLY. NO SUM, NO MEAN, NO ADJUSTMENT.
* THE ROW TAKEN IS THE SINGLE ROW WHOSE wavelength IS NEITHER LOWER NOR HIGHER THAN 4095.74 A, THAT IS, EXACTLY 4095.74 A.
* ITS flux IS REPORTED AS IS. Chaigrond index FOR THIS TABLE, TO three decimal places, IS 6.440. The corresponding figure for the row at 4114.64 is 7.269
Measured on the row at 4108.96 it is 8.166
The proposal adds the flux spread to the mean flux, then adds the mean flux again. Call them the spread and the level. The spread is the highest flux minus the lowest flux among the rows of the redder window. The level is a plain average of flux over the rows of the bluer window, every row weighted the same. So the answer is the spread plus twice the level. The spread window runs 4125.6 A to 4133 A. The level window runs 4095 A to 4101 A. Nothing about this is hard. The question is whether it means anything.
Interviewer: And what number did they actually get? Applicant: 16.3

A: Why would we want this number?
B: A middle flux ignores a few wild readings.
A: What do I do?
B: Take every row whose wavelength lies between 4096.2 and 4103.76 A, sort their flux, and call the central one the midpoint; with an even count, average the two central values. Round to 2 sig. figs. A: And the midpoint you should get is 6.5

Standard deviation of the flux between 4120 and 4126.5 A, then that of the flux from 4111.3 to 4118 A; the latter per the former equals 0.79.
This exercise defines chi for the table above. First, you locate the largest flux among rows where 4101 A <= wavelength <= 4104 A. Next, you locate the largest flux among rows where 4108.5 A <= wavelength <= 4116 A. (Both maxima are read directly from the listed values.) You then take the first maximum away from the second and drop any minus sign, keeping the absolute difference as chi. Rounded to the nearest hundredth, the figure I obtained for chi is 2.53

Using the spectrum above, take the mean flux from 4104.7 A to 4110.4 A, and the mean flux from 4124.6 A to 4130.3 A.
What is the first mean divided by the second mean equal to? 1.02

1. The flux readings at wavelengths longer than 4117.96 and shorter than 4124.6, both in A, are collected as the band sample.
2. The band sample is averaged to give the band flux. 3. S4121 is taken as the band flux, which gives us 7.5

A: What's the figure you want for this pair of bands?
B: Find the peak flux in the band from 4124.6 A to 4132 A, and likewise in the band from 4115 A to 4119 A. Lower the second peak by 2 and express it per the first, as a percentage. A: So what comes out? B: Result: 67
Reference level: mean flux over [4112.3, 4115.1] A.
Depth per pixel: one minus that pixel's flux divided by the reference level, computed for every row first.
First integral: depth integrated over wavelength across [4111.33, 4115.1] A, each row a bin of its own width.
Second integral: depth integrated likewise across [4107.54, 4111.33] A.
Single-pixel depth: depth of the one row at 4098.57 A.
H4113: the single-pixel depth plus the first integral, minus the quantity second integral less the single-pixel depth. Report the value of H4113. 0.14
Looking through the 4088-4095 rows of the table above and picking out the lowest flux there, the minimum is 6.866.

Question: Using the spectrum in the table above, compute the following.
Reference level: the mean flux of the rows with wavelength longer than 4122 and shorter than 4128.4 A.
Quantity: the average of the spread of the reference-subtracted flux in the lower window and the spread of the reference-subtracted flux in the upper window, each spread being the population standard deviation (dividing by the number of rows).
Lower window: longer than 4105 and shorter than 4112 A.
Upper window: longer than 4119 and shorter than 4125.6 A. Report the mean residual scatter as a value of 1.11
